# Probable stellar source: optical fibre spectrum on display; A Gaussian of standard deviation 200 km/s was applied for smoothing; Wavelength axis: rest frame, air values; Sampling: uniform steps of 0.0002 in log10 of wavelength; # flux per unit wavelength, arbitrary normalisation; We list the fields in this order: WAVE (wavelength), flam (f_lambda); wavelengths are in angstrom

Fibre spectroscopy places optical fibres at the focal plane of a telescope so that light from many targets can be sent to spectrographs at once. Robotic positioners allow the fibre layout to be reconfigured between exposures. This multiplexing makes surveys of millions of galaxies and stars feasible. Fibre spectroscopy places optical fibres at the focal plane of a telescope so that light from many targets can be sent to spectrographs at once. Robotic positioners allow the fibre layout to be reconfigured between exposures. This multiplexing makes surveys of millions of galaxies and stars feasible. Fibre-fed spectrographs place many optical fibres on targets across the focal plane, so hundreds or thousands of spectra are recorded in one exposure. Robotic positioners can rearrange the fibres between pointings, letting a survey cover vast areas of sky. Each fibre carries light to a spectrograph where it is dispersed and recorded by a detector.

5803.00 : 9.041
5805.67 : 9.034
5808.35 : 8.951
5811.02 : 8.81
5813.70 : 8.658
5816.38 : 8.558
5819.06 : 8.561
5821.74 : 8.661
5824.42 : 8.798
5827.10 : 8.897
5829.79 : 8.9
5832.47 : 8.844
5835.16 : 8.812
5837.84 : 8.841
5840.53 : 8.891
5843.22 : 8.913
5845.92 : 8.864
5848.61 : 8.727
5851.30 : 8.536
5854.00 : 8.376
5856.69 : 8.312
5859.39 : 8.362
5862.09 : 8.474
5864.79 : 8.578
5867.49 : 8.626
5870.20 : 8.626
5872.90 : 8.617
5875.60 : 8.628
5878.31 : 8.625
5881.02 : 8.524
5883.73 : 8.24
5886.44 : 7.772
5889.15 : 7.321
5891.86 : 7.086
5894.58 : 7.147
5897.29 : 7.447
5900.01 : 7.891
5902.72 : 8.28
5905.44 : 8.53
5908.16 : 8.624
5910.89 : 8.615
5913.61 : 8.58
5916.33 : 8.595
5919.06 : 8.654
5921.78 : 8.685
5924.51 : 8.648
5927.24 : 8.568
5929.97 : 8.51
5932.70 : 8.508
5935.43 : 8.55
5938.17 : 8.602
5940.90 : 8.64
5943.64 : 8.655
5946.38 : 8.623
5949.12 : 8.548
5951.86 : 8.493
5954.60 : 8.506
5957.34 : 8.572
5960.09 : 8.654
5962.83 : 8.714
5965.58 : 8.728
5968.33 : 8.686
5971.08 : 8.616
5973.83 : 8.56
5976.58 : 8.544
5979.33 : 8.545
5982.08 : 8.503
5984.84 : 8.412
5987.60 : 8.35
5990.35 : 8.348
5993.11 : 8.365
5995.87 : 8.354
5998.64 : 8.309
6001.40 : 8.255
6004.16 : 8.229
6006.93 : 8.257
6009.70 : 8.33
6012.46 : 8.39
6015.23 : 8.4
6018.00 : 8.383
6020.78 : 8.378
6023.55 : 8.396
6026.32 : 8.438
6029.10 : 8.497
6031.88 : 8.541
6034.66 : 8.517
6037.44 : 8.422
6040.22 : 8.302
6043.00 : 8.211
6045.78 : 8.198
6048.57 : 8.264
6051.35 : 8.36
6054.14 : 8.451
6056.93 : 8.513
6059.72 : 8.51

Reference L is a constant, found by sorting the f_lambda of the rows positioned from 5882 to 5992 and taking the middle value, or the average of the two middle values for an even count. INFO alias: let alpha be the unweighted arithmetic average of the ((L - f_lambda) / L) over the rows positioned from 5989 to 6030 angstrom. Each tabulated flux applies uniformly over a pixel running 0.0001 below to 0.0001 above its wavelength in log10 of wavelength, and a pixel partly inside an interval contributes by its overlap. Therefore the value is 0.023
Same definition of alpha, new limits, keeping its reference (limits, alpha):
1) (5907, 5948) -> -0.006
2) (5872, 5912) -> 0.054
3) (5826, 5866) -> -0.016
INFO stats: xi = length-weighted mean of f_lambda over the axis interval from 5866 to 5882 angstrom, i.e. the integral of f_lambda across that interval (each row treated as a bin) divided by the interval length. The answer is 8.61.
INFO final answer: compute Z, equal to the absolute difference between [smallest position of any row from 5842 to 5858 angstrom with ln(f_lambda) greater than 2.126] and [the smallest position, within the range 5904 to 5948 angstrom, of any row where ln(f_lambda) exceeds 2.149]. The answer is 64.9 angstrom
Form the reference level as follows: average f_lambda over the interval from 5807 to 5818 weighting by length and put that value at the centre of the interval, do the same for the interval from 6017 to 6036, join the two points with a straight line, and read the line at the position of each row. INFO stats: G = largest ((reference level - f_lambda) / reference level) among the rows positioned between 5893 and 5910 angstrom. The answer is 0.17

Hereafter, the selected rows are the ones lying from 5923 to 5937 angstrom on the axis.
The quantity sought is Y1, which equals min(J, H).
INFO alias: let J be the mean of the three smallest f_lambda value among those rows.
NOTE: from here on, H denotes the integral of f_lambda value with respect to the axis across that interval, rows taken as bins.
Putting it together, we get 8.5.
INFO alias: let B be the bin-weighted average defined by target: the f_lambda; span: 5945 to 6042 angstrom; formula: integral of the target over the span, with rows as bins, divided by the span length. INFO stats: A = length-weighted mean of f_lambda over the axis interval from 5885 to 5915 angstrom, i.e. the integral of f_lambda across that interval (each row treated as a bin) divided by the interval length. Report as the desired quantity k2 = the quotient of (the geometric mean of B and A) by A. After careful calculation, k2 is 1.03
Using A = 7.9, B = 8.46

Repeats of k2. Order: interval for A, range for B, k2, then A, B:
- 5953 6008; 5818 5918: 1.00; 8.5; 8.43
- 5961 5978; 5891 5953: 0.98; 8.6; 8.38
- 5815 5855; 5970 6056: 0.98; 8.7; 8.39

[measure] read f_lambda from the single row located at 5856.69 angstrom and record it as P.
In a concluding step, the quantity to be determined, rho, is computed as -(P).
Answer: -8.31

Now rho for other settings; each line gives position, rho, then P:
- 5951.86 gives -8.49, 8.493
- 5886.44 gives -7.77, 7.772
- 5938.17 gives -8.60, 8.602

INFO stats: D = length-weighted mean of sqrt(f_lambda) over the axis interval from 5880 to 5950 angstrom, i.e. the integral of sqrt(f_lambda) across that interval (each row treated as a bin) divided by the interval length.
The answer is 2.88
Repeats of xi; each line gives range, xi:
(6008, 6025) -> 8.38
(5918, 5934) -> 8.60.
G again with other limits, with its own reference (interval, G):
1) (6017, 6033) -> 0.01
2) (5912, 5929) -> 0.00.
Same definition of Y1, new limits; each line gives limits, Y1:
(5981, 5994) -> 8.4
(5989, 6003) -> 8.3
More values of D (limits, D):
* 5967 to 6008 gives 2.90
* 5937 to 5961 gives 2.93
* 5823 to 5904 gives 2.90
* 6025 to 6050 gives 2.89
